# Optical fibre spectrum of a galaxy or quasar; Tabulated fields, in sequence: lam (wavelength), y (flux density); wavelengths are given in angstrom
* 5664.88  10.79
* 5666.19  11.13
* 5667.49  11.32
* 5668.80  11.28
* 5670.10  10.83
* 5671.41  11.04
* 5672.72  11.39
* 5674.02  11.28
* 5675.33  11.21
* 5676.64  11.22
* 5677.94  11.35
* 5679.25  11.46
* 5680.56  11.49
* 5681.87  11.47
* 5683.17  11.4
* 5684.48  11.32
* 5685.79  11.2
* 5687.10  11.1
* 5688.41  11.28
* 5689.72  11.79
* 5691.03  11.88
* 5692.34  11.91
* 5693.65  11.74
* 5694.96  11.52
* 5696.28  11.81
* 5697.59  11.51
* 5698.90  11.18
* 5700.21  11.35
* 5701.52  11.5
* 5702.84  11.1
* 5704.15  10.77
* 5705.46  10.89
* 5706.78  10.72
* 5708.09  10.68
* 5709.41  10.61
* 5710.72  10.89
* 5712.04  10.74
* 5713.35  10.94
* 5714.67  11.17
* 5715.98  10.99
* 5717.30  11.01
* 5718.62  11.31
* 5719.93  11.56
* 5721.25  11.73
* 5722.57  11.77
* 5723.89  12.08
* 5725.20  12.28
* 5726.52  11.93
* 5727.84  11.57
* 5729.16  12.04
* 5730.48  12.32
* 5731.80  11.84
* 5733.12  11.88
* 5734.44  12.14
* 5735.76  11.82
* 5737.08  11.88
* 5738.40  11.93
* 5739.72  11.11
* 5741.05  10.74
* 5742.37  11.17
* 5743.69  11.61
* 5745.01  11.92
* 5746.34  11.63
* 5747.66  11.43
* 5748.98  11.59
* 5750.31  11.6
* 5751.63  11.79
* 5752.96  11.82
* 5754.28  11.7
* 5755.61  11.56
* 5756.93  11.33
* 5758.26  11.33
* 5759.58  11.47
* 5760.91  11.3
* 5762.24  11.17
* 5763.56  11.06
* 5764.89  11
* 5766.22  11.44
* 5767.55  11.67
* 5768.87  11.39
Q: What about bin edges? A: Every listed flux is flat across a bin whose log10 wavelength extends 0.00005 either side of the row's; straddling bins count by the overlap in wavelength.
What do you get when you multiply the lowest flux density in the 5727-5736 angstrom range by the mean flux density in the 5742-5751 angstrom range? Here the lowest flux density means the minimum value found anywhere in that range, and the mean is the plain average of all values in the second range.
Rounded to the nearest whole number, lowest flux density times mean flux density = 134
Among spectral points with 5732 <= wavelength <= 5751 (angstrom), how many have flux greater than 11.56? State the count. 10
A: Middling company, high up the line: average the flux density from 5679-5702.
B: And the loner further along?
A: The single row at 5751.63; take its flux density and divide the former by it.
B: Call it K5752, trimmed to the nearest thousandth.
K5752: 0.975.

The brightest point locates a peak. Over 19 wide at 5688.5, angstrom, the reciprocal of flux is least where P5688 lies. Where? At 5692.34 angstrom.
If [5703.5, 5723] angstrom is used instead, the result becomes 5722.57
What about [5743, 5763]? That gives 5745.01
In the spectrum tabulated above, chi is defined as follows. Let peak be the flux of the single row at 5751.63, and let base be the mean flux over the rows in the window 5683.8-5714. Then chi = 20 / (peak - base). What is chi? 36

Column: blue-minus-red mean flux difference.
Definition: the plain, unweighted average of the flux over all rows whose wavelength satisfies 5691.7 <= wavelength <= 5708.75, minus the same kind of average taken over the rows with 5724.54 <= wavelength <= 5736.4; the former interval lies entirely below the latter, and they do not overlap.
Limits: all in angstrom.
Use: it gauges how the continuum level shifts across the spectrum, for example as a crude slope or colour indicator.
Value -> -0.7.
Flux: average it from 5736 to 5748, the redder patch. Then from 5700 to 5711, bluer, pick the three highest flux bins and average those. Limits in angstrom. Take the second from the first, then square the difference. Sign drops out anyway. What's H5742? 0.03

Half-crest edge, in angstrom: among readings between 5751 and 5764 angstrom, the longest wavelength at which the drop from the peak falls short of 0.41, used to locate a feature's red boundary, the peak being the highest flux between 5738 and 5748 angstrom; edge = 5755.61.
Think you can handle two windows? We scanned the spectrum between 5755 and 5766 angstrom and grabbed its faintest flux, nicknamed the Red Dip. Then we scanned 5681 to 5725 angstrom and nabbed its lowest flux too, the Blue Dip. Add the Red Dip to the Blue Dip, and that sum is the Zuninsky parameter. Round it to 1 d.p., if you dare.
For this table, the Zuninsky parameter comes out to 21.6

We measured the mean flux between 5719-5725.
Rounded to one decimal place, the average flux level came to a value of 11.8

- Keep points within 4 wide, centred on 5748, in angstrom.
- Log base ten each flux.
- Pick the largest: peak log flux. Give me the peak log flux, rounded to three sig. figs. 1.07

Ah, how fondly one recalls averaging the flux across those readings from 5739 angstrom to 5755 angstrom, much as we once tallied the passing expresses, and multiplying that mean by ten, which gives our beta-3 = 115.1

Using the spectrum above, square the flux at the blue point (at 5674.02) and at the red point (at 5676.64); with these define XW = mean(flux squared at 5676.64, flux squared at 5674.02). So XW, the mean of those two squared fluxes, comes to 127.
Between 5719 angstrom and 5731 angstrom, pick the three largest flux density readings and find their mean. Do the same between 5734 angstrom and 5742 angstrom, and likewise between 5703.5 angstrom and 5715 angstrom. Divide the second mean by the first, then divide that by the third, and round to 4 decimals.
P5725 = 0.0891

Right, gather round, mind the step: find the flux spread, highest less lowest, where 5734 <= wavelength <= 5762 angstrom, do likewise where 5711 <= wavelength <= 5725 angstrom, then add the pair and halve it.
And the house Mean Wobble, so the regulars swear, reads 1.4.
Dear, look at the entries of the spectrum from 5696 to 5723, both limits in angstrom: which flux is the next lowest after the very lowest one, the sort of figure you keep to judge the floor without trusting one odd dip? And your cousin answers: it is 10.68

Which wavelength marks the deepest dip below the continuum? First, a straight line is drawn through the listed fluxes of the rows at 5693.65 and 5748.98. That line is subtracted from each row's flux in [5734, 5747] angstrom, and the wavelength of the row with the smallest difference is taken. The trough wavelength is 5741.05 angstrom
